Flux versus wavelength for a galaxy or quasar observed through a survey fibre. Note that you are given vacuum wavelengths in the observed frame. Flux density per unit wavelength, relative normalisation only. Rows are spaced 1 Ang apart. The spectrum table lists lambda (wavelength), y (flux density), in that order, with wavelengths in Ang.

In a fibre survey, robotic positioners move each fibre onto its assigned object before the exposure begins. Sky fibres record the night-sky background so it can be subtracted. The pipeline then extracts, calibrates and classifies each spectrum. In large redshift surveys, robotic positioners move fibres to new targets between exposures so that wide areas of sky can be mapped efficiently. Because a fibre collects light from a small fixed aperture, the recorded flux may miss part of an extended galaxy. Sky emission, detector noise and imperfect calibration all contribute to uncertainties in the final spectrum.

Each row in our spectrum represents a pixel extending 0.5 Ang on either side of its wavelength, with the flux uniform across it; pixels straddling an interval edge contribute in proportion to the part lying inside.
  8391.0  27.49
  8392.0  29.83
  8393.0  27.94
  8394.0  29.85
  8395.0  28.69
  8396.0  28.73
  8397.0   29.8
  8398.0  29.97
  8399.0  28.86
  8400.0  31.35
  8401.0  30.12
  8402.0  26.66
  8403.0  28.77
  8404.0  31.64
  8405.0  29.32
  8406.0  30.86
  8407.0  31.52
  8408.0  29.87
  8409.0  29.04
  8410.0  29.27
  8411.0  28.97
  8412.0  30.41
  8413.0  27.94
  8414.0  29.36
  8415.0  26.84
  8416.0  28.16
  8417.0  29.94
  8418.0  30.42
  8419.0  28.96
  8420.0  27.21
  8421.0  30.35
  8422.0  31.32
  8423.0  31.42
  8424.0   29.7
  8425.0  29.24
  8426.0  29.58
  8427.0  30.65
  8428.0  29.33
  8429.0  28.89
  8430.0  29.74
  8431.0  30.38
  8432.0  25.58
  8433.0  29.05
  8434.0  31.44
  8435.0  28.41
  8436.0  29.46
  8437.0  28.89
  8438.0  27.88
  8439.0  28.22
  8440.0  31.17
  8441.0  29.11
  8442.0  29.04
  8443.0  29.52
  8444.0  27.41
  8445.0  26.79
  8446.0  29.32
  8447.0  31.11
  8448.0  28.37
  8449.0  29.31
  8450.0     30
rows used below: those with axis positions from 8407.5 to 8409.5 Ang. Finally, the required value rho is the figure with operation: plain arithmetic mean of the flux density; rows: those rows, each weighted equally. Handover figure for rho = 29.5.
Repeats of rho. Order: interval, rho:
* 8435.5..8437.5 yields 29.2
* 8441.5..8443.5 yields 29.3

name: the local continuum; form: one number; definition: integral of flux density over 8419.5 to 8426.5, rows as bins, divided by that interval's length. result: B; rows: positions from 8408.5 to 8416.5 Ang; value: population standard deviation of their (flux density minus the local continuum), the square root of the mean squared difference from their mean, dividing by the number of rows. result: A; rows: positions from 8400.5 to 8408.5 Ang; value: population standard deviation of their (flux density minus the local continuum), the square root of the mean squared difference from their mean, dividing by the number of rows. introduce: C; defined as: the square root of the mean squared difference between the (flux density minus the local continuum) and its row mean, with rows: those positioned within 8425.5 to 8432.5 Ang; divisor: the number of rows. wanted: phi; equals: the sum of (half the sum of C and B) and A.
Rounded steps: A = 1.53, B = 1.01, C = 1.6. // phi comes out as 2.8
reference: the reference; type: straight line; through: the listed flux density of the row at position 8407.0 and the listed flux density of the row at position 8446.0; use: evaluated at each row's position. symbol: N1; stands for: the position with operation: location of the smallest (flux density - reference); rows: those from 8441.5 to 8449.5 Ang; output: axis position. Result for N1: 8445.0 Ang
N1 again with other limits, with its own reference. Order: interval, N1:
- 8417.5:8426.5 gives 8420.0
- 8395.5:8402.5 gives 8402.0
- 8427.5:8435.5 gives 8432.0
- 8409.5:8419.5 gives 8415.0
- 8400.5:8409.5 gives 8402.0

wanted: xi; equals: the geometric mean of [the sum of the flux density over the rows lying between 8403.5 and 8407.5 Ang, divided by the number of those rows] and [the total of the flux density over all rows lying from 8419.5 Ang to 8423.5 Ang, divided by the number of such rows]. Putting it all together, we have 30.5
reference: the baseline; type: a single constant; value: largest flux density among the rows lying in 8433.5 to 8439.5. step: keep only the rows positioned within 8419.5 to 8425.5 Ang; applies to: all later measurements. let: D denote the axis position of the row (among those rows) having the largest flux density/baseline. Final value 8423.0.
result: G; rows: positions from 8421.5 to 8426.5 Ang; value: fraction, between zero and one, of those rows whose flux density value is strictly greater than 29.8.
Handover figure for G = 0.4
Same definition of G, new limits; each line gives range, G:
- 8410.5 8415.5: 0.2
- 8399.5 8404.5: 0.6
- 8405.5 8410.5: 0.6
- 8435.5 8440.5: 0.2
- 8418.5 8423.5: 0.6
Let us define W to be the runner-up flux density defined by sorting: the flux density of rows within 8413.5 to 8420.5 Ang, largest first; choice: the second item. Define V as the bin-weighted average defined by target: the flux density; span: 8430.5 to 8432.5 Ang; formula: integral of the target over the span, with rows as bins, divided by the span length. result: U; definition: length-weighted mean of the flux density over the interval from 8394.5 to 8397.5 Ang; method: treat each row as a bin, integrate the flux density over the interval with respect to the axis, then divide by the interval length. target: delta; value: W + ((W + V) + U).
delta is 116.9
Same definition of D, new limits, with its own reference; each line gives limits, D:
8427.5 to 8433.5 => 8431.0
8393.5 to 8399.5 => 8398.0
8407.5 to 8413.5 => 8412.0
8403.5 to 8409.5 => 8404.0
